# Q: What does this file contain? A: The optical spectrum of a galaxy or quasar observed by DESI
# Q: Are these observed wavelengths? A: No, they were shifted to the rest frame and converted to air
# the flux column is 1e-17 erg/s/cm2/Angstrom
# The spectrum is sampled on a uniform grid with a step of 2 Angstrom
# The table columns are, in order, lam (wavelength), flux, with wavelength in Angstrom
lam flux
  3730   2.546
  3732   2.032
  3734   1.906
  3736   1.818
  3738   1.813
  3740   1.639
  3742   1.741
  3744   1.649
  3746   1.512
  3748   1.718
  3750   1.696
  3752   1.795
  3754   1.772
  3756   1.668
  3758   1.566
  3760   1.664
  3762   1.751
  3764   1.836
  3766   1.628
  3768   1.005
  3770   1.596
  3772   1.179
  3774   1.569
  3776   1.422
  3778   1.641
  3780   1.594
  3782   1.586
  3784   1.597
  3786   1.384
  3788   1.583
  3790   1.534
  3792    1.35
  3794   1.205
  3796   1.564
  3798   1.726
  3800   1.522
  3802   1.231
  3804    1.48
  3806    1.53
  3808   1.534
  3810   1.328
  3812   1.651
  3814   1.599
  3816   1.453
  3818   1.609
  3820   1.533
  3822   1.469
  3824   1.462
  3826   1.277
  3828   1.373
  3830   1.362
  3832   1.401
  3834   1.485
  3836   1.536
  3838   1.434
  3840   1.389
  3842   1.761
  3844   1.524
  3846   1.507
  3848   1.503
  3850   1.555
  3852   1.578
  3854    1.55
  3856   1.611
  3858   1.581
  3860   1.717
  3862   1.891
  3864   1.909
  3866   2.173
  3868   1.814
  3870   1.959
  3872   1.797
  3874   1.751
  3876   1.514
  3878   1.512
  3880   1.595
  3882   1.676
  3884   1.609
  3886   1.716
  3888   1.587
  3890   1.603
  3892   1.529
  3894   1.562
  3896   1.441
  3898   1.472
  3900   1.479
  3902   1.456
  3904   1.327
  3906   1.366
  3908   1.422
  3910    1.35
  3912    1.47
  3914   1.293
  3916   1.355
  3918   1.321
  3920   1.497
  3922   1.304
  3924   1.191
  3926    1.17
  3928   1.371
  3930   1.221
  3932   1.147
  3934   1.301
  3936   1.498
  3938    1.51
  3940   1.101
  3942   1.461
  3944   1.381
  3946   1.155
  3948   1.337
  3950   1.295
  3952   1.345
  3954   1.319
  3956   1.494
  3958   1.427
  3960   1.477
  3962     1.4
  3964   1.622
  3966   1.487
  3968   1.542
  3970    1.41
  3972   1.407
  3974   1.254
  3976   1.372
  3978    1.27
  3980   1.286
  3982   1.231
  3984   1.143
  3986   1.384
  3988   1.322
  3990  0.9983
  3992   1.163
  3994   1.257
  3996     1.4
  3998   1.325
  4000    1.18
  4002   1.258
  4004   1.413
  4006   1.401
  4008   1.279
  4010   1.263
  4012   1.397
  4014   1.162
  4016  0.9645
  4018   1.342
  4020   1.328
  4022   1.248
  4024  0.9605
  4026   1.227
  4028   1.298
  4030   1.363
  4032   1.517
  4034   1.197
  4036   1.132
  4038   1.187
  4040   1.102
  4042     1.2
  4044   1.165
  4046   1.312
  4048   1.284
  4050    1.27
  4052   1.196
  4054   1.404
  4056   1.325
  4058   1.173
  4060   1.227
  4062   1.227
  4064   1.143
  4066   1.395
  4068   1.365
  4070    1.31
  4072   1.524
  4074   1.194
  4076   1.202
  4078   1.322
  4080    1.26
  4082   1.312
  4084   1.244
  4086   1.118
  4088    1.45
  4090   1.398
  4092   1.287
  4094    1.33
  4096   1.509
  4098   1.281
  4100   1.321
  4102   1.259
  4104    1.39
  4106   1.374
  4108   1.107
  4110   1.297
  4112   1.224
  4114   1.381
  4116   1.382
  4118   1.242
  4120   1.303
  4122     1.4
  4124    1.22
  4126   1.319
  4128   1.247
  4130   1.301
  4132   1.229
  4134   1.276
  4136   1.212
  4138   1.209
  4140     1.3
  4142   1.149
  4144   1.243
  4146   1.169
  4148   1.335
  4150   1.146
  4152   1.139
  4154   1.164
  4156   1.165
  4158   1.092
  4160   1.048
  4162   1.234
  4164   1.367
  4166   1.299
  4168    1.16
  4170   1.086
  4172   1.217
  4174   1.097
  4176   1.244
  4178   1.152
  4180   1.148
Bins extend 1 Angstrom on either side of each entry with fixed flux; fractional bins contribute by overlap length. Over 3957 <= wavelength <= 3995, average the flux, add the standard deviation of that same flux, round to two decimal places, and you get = 1.49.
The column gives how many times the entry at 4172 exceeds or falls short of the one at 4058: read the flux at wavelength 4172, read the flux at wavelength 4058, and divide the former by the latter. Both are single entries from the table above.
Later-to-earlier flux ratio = 1.04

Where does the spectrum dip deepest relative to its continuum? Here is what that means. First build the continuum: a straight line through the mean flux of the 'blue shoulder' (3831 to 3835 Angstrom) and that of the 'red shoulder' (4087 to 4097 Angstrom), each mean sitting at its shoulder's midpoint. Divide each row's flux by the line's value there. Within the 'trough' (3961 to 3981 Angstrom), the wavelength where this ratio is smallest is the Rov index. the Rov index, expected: 3974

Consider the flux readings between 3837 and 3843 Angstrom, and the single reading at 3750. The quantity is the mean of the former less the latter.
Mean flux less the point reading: -0.17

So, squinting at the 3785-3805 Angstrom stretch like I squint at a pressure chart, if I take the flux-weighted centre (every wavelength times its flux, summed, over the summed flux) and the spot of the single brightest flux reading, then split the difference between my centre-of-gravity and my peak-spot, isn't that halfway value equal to 3796.5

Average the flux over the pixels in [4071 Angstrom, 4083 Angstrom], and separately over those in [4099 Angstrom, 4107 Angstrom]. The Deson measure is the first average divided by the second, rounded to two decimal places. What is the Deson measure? 0.97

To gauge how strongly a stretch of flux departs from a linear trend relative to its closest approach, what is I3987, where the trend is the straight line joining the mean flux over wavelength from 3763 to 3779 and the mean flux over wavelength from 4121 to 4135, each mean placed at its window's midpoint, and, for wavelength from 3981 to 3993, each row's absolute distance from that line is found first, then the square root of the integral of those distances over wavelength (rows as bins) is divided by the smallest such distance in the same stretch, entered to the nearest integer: 70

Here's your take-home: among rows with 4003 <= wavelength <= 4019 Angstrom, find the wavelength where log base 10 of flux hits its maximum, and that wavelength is 4004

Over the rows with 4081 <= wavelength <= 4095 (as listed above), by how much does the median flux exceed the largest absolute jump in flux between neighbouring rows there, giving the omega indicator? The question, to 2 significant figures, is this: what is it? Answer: 0.98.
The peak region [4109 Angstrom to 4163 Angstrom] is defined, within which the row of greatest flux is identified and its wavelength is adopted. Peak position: 4122 Angstrom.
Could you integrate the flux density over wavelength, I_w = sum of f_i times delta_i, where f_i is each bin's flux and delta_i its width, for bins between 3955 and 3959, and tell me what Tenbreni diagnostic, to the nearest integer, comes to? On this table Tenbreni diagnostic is 6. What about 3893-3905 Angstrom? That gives 17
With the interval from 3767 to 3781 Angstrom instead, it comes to 20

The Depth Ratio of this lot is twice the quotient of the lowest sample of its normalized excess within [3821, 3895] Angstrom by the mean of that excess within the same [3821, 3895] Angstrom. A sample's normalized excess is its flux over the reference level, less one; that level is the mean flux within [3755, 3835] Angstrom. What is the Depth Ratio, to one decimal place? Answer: -4.3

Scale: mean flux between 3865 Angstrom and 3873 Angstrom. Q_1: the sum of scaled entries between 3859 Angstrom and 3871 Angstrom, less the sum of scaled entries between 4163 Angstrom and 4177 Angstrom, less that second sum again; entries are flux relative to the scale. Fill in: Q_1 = -3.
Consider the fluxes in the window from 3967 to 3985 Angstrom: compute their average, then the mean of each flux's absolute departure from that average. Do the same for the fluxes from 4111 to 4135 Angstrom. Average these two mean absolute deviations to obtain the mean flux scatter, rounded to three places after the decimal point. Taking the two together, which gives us 0.075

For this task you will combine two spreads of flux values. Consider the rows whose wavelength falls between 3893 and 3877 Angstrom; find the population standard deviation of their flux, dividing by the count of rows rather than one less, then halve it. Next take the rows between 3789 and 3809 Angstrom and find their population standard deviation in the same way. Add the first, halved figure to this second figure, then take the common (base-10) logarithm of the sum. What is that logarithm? -0.74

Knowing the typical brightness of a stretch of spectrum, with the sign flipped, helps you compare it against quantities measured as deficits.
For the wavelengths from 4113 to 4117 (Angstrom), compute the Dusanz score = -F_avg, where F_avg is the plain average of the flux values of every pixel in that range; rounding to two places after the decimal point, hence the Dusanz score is -1.38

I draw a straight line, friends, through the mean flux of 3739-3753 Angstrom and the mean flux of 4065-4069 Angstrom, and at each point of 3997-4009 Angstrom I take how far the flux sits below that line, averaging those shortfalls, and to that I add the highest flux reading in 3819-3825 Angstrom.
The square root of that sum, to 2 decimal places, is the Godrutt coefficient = 1.29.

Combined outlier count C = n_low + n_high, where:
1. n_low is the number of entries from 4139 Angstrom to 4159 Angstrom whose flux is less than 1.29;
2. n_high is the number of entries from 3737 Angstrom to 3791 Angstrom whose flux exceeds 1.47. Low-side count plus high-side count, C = 31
